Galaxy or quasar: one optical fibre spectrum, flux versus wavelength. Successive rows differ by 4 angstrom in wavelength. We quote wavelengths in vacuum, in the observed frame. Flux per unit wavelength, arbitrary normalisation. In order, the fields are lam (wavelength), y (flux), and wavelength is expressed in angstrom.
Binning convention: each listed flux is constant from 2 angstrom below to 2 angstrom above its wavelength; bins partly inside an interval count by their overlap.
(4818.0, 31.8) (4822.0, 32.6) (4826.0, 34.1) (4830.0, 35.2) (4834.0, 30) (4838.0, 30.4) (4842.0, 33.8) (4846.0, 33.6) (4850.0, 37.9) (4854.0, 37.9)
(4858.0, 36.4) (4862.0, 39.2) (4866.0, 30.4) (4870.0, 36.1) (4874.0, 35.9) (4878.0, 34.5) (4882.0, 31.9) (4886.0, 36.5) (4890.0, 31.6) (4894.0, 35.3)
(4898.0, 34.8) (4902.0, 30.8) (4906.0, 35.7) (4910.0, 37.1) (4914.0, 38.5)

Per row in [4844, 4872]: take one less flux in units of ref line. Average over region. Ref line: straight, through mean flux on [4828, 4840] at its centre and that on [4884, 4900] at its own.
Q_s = -0.09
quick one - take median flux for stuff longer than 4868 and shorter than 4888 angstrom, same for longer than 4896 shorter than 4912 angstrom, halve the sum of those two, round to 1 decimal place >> 35.6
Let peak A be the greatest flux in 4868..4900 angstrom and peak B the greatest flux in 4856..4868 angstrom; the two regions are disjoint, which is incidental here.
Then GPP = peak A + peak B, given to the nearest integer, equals 76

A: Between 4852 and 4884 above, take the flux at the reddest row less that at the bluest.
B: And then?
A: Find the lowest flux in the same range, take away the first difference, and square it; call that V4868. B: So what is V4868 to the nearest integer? 1325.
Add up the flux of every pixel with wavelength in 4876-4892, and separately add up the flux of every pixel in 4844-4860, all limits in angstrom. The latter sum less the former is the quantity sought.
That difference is 11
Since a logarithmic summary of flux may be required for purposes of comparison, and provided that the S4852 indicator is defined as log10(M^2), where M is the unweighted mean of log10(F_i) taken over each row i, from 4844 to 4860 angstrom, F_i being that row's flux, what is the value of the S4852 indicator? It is 0.387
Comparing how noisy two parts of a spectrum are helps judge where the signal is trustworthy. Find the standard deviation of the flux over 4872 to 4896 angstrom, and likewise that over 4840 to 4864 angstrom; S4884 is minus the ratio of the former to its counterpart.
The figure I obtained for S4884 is -0.89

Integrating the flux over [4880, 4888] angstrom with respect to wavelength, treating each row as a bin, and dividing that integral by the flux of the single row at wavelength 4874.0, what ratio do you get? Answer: 7.6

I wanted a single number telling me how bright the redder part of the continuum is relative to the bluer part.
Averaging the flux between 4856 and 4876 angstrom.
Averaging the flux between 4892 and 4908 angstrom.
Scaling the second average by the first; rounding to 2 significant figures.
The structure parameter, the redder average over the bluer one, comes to 0.96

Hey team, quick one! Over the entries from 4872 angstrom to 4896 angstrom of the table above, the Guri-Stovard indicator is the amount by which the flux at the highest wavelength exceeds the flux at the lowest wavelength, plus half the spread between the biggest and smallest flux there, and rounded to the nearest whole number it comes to 2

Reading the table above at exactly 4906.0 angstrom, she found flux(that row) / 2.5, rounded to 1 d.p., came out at 14.3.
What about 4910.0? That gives 14.8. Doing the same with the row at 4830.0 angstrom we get 14.1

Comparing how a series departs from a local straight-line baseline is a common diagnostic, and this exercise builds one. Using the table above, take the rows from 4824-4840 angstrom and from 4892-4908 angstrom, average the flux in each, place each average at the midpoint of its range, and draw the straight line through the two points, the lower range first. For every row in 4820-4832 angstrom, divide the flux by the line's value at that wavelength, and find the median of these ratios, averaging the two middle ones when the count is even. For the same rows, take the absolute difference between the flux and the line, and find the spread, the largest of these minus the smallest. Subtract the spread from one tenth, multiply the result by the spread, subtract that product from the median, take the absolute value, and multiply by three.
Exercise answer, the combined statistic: 20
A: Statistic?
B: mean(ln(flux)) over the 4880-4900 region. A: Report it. 3.53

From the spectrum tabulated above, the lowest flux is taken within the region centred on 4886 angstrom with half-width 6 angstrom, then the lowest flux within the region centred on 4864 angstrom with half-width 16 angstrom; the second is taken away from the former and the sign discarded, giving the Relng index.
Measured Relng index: 1.2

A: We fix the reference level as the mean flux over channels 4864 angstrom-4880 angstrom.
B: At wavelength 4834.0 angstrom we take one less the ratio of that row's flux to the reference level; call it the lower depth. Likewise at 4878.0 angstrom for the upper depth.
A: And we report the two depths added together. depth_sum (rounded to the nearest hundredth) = 0.12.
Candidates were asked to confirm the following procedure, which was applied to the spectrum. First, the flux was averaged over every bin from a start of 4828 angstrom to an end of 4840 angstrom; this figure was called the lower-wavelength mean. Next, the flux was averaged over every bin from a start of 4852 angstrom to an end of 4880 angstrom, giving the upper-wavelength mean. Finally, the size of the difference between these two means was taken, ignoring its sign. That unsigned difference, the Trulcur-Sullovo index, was 3.9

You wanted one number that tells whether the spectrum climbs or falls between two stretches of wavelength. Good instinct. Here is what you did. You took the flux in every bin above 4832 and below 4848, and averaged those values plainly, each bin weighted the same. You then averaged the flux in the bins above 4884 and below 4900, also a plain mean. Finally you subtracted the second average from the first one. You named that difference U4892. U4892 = -2.6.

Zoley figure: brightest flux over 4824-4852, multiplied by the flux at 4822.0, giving 1236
